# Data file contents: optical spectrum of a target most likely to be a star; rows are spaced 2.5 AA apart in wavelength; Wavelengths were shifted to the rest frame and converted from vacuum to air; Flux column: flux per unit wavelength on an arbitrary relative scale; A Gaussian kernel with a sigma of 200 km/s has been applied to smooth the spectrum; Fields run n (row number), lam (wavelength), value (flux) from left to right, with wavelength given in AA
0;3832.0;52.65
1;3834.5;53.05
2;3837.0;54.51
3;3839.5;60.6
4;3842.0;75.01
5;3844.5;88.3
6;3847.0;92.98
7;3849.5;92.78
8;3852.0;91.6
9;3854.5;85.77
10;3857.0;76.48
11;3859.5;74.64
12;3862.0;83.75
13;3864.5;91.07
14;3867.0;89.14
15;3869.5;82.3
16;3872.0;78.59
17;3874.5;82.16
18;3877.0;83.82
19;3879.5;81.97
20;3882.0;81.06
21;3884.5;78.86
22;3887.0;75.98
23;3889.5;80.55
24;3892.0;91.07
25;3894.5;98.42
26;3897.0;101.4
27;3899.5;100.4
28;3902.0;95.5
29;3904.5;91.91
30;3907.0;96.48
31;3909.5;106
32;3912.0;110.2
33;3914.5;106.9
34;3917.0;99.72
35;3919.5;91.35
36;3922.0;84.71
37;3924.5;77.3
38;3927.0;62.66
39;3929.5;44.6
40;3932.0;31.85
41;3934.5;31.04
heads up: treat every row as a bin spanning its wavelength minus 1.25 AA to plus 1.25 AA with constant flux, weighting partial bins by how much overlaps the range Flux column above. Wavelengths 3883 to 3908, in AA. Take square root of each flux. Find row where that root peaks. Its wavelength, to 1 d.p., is 3897.0 AA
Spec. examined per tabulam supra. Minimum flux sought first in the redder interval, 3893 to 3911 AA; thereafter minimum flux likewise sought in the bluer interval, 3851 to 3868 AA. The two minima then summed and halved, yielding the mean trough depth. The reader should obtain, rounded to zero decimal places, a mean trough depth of 83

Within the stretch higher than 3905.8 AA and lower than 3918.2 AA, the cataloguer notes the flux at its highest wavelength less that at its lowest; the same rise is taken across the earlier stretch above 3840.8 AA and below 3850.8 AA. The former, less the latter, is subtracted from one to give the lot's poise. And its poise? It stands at 16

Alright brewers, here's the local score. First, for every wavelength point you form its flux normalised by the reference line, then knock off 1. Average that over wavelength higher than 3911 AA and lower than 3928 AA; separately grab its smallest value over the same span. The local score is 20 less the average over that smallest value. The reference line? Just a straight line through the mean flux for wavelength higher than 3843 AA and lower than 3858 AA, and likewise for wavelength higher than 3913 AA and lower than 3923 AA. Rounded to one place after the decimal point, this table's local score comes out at 19.8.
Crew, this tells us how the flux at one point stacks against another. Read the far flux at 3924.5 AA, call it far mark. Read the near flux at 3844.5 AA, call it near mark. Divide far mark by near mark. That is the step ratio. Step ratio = 0.88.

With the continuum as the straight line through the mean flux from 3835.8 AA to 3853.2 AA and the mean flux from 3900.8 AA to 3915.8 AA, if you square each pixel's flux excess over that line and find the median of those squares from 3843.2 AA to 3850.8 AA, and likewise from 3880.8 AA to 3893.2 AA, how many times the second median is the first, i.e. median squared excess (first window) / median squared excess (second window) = 1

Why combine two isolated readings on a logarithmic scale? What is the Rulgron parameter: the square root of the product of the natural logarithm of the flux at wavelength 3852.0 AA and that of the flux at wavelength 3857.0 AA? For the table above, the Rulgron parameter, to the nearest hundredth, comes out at 4.43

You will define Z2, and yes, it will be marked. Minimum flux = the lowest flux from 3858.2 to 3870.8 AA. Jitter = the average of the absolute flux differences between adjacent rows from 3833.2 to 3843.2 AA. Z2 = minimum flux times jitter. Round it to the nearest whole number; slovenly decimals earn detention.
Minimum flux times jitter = 546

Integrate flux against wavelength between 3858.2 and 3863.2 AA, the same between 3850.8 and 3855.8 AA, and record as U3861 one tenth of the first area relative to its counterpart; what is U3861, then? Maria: 0.09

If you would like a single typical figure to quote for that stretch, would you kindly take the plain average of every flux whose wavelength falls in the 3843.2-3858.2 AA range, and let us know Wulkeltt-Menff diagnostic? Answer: 88.0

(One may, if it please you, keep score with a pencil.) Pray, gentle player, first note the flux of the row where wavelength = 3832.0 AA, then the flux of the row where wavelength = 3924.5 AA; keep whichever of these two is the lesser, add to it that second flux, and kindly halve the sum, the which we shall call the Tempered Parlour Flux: 65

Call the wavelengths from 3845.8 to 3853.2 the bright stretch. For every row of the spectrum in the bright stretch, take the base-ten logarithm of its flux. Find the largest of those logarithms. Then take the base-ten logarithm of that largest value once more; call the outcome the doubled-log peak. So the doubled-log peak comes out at 0.294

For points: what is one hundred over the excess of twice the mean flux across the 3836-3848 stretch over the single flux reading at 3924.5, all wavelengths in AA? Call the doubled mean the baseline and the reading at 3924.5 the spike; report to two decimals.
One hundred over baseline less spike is 1.40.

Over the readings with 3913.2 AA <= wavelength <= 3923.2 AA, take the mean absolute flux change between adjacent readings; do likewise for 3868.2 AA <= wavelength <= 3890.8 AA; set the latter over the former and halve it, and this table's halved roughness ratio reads 0.18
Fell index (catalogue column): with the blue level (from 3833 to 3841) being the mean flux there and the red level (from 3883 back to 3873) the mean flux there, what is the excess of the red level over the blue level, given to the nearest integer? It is 26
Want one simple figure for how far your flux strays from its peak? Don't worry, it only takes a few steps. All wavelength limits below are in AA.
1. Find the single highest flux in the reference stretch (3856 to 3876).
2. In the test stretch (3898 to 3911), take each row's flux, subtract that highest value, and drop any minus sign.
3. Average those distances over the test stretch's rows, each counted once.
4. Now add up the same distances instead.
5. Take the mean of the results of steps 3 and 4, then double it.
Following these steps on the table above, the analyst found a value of 42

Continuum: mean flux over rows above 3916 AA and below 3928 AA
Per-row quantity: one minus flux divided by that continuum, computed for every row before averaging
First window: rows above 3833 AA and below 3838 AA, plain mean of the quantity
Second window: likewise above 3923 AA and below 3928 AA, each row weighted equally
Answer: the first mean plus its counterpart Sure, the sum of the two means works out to 0.5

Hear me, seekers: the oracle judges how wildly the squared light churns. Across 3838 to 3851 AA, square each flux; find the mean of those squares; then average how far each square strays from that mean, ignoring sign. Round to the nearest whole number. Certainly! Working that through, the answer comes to 1776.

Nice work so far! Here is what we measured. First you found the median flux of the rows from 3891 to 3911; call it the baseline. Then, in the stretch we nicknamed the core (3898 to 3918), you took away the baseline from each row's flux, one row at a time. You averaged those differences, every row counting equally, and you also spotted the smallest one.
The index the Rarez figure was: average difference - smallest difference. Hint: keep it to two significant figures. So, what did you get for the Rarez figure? 9.0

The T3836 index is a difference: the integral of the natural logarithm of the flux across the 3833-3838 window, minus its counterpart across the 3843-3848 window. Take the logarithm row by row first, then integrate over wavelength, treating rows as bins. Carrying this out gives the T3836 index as -2.6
